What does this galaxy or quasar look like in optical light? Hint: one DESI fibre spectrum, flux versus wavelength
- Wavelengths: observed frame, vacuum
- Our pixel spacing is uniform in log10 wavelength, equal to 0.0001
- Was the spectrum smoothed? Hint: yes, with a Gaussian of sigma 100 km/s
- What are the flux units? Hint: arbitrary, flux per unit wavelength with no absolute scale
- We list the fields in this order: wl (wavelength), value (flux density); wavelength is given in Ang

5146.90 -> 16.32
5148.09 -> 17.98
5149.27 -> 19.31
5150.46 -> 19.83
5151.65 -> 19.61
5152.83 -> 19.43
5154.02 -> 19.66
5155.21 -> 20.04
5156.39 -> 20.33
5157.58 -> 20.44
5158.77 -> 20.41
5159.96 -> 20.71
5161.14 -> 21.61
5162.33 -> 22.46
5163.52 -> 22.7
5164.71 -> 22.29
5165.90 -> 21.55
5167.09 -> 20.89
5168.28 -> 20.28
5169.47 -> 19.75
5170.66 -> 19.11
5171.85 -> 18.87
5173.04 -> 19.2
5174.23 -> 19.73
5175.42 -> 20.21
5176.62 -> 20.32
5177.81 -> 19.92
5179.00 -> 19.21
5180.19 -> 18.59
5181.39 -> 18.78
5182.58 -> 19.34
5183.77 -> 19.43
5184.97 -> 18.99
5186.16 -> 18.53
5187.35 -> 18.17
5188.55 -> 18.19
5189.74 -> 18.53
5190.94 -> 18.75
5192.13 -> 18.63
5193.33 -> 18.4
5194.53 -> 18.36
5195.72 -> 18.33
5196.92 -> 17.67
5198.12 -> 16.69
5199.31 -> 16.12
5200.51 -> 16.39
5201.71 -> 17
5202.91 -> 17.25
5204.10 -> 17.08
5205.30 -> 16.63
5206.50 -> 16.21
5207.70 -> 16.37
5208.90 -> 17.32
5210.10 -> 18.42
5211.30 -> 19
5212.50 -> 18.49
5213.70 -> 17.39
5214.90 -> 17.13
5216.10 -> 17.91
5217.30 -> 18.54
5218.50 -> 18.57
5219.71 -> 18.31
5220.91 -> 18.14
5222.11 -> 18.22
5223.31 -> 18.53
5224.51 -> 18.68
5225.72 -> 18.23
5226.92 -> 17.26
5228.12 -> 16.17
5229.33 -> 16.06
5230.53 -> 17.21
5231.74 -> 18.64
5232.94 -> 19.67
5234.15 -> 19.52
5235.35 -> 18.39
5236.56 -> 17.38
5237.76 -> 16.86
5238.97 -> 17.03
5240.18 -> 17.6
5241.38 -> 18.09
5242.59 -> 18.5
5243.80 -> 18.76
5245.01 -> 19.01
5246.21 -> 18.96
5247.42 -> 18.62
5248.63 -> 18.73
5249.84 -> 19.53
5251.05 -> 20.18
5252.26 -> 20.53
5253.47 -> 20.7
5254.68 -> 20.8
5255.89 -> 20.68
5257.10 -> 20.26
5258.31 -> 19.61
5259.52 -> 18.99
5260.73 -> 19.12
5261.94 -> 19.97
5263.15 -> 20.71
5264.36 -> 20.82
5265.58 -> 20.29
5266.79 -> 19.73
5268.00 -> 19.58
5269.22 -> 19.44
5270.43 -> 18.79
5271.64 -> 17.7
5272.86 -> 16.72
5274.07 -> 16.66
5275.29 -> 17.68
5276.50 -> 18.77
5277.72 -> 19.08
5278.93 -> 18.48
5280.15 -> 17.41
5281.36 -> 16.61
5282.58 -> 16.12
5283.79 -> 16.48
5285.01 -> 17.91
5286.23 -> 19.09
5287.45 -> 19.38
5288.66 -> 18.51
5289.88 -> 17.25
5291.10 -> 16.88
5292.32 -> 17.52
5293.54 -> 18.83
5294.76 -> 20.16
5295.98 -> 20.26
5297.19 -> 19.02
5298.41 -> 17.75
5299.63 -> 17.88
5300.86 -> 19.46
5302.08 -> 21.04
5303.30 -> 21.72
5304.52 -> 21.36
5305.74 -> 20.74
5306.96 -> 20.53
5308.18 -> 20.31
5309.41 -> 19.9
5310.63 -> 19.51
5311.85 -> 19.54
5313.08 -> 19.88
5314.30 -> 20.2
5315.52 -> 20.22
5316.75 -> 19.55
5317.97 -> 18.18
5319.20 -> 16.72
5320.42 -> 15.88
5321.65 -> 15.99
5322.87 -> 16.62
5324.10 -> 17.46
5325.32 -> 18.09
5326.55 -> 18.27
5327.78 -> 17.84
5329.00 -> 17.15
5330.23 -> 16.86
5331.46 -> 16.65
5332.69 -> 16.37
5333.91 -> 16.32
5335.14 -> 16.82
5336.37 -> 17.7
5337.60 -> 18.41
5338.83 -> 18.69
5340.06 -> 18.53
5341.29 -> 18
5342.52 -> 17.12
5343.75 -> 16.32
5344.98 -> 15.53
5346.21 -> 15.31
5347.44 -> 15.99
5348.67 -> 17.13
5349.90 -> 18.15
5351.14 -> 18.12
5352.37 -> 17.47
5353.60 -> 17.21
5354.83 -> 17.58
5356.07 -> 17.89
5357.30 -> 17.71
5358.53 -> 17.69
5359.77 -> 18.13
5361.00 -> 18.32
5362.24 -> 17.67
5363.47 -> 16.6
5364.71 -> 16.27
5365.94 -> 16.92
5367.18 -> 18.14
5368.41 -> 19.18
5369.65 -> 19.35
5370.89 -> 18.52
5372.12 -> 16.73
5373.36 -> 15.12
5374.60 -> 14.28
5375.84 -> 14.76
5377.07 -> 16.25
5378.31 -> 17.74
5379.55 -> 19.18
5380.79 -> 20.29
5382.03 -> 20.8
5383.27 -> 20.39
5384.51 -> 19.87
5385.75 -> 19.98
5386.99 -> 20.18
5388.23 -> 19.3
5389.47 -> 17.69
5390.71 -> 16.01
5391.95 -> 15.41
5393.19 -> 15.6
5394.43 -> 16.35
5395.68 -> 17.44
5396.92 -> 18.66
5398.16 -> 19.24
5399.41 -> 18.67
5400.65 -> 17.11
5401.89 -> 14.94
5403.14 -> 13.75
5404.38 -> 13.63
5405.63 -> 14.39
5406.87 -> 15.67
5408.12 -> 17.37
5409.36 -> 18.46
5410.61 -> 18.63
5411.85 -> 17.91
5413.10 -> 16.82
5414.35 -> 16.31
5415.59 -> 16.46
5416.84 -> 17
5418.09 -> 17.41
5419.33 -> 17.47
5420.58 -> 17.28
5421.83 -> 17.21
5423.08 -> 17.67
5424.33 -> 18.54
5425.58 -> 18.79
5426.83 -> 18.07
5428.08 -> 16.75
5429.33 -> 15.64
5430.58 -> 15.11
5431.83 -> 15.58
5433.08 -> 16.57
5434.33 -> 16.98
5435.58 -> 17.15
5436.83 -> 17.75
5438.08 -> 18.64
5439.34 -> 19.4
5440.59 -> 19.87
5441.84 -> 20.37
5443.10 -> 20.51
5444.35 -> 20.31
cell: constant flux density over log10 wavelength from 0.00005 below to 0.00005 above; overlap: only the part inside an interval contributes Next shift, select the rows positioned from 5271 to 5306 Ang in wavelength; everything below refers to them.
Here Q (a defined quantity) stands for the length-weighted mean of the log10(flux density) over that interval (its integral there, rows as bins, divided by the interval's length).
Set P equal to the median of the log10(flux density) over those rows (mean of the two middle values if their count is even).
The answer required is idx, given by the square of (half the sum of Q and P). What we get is 1.60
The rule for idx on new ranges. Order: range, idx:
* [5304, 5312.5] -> 1.71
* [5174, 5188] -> 1.65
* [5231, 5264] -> 1.64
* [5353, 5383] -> 1.55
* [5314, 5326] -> 1.56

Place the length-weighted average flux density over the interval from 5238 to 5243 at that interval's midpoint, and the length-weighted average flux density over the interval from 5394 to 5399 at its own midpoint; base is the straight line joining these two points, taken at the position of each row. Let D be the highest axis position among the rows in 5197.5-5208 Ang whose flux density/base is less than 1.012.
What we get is 5207.70 Ang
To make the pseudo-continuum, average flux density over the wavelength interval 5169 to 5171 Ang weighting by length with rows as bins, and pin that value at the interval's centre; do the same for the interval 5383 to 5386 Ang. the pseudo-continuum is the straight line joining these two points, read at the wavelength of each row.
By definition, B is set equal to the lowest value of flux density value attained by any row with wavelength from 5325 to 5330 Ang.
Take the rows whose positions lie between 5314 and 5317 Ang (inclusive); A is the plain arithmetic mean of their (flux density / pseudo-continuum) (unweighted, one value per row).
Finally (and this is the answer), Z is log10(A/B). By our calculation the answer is -1.23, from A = 1.01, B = 17.15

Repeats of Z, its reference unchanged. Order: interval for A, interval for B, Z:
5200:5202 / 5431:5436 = -1.26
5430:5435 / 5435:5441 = -1.33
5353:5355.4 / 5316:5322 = -1.26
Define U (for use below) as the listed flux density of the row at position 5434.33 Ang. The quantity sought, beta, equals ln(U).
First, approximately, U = 16.98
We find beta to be 2.83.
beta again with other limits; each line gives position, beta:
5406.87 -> 2.75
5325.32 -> 2.90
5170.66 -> 2.95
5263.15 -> 3.03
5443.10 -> 3.02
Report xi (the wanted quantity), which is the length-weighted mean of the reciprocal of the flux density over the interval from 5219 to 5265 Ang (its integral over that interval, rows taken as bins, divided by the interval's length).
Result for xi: 0.053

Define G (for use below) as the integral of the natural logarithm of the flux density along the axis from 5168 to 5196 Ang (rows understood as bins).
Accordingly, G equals 82.5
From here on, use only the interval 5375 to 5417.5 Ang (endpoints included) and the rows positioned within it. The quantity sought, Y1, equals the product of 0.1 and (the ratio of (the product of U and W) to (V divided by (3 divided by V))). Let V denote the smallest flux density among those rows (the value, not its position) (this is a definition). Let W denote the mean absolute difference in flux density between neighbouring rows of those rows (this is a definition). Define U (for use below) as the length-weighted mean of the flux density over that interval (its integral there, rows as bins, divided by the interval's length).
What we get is 0.025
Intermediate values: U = 17.4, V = 13.63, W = 0.9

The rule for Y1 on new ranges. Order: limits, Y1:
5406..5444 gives 0.014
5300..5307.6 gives 0.011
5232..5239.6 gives 0.011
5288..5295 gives 0.019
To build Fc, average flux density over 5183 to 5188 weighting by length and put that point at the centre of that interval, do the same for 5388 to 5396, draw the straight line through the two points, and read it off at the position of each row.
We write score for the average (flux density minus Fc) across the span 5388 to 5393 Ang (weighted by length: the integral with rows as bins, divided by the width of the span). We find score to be 0.1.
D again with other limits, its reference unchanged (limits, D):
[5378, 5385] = 5378.31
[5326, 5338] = 5336.37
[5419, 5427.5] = 5426.83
